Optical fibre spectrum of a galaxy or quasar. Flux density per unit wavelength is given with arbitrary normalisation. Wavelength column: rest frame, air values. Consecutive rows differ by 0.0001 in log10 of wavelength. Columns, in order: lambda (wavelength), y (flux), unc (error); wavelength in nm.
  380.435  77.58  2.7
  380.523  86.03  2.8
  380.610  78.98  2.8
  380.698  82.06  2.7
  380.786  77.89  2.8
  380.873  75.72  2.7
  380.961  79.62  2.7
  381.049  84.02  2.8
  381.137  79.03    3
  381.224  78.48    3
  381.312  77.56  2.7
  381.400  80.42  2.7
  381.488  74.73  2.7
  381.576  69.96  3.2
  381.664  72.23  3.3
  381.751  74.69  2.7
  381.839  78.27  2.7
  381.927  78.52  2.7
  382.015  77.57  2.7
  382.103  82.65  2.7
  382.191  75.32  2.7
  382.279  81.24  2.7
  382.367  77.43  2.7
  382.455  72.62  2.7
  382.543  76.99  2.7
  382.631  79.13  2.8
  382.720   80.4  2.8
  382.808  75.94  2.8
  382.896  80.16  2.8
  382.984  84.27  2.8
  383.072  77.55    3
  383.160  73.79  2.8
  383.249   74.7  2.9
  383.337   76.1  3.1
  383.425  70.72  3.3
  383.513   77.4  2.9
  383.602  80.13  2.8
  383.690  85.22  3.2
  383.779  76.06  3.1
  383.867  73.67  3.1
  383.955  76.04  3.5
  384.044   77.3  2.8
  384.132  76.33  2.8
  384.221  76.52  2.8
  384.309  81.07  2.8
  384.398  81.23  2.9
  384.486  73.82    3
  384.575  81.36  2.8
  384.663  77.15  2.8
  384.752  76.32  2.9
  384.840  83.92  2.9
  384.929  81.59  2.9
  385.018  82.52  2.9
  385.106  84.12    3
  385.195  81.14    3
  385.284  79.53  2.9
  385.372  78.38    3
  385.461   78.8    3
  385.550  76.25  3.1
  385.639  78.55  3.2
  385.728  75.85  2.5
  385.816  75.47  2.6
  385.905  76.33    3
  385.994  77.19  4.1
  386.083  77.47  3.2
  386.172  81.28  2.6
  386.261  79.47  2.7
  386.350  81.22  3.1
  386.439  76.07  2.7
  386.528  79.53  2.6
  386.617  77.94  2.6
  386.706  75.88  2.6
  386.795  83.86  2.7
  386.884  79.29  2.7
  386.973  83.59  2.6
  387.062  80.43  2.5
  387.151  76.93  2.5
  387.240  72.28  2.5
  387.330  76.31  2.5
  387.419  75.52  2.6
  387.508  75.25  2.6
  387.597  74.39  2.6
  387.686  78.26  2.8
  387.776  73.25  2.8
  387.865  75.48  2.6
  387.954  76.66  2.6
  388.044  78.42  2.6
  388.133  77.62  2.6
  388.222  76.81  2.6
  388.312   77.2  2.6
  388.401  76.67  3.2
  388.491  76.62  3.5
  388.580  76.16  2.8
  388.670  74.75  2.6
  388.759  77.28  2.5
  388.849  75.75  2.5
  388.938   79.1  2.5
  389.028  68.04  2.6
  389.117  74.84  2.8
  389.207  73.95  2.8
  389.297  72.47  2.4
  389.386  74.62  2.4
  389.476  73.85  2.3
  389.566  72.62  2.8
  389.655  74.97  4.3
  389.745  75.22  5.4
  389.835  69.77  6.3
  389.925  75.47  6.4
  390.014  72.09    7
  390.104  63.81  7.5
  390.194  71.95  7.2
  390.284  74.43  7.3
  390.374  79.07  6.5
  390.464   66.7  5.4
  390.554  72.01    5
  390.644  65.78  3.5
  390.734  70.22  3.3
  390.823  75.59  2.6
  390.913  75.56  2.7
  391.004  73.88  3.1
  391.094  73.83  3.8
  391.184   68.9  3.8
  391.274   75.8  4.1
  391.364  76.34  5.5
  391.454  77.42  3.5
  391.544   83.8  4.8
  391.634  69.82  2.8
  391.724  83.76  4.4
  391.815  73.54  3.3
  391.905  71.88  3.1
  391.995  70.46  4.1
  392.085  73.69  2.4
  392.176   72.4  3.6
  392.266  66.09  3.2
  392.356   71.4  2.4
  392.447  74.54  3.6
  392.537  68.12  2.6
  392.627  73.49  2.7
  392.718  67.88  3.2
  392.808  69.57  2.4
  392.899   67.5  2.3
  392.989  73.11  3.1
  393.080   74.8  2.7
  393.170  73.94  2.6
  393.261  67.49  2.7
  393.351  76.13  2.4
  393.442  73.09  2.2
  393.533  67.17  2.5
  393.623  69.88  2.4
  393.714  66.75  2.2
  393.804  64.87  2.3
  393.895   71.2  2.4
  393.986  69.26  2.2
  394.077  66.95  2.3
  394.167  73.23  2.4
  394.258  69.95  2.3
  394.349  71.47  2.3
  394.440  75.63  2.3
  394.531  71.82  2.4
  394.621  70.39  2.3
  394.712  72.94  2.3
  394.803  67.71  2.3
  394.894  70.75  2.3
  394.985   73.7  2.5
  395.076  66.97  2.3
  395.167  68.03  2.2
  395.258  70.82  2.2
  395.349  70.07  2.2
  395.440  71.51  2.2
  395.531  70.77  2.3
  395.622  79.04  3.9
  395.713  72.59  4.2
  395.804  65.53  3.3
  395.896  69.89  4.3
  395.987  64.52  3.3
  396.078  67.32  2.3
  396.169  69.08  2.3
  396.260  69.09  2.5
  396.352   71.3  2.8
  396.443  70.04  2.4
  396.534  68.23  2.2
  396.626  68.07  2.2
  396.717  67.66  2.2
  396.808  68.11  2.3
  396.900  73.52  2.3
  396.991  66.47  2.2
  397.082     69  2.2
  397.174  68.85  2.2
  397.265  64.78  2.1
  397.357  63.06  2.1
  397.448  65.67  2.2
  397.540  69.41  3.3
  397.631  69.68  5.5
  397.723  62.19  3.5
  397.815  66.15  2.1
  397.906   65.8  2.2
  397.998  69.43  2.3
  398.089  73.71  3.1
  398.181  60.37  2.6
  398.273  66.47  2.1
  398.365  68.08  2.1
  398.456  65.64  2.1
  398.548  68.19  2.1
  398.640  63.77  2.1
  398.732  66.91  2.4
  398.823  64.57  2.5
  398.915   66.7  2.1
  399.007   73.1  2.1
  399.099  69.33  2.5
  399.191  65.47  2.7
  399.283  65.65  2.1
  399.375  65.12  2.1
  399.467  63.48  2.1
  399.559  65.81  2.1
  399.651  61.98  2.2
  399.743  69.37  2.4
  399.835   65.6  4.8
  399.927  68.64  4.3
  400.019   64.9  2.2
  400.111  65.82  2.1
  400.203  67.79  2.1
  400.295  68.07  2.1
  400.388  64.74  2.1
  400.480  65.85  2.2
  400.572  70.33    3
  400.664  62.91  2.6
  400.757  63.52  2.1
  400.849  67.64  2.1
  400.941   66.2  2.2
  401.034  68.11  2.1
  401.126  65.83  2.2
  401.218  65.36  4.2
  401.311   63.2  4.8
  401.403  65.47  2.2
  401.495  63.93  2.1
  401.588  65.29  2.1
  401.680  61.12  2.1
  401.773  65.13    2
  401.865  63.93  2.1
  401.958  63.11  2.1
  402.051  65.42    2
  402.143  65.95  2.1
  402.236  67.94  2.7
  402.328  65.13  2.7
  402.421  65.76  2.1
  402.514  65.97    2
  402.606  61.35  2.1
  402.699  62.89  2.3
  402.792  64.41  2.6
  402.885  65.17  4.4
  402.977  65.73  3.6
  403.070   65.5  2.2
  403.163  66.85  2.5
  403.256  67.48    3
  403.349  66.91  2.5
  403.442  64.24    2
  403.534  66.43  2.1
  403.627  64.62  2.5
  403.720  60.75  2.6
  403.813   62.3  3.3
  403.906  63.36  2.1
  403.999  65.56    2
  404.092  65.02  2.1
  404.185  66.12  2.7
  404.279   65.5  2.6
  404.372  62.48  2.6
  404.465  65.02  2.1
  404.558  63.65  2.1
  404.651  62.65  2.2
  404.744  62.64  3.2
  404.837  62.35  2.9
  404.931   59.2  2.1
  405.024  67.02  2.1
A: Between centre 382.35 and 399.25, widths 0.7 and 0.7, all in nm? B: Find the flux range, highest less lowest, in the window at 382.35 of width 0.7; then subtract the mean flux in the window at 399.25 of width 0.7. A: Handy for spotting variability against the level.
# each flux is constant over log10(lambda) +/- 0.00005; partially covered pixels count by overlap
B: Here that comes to -56.8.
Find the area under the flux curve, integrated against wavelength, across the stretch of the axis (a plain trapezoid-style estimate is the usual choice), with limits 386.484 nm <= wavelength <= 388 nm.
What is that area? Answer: 117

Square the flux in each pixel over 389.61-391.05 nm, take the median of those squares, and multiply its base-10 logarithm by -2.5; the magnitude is -9.32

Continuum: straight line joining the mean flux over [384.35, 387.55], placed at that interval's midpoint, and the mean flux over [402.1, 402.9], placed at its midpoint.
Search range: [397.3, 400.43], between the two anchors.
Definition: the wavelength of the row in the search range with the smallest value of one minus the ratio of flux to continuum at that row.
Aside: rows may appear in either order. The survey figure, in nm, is 399.007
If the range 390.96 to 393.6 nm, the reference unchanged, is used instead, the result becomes 391.724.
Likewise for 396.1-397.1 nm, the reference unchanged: 396.900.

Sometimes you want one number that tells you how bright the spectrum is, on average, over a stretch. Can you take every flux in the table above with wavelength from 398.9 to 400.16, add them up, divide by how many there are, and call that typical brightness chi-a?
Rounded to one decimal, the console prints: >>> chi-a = 66.5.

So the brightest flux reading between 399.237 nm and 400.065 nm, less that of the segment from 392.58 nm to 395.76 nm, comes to -10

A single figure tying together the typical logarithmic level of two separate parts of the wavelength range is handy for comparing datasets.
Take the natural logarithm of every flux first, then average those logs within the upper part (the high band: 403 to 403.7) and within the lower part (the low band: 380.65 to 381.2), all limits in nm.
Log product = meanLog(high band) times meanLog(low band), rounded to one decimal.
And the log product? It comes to 18.3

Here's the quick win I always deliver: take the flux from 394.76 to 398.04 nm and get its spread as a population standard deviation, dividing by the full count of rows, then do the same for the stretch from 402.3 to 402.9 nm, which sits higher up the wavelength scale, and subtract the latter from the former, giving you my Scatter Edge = 1.6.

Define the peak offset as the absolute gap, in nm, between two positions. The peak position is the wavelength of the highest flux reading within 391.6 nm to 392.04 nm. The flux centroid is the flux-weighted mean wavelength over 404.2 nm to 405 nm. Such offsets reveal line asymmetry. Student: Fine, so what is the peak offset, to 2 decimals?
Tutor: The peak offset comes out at 12.88 nm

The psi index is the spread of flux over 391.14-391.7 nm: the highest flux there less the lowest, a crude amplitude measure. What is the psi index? 15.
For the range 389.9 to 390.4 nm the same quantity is 15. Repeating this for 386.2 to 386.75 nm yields 5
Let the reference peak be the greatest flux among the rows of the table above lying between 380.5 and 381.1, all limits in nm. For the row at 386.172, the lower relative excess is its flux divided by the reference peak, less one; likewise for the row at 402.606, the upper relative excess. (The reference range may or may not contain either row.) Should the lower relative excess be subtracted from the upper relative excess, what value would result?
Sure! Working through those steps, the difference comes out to -0.23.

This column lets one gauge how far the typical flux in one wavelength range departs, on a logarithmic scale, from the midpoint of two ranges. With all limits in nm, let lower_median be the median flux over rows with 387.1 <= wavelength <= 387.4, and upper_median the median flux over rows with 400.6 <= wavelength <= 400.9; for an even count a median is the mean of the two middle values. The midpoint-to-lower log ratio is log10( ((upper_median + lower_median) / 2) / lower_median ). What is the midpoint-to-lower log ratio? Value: -0.038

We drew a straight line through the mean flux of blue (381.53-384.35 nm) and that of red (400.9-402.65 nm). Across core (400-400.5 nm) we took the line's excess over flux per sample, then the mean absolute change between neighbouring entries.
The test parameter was 1.6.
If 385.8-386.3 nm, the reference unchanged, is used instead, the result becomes 1.6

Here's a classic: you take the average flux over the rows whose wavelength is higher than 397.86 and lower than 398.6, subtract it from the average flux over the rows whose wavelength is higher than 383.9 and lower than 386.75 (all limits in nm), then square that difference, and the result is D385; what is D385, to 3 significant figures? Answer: 130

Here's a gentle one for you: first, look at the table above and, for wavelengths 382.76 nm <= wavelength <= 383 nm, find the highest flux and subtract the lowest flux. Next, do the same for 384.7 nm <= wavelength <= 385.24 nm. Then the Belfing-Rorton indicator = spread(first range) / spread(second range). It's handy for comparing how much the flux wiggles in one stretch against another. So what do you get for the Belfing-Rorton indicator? 1.1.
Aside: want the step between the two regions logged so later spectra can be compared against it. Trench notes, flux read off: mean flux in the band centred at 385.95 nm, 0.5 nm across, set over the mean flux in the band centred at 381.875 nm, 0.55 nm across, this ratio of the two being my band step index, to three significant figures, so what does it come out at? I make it 1.00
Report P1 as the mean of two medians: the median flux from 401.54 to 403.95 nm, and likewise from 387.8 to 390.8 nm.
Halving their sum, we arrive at 70.0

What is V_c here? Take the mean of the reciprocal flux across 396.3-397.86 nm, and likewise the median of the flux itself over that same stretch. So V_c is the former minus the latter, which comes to -68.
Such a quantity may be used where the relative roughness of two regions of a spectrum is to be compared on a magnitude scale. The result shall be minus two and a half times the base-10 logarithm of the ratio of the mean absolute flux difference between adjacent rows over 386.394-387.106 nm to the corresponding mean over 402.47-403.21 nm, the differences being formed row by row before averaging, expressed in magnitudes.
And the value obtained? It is -1.0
